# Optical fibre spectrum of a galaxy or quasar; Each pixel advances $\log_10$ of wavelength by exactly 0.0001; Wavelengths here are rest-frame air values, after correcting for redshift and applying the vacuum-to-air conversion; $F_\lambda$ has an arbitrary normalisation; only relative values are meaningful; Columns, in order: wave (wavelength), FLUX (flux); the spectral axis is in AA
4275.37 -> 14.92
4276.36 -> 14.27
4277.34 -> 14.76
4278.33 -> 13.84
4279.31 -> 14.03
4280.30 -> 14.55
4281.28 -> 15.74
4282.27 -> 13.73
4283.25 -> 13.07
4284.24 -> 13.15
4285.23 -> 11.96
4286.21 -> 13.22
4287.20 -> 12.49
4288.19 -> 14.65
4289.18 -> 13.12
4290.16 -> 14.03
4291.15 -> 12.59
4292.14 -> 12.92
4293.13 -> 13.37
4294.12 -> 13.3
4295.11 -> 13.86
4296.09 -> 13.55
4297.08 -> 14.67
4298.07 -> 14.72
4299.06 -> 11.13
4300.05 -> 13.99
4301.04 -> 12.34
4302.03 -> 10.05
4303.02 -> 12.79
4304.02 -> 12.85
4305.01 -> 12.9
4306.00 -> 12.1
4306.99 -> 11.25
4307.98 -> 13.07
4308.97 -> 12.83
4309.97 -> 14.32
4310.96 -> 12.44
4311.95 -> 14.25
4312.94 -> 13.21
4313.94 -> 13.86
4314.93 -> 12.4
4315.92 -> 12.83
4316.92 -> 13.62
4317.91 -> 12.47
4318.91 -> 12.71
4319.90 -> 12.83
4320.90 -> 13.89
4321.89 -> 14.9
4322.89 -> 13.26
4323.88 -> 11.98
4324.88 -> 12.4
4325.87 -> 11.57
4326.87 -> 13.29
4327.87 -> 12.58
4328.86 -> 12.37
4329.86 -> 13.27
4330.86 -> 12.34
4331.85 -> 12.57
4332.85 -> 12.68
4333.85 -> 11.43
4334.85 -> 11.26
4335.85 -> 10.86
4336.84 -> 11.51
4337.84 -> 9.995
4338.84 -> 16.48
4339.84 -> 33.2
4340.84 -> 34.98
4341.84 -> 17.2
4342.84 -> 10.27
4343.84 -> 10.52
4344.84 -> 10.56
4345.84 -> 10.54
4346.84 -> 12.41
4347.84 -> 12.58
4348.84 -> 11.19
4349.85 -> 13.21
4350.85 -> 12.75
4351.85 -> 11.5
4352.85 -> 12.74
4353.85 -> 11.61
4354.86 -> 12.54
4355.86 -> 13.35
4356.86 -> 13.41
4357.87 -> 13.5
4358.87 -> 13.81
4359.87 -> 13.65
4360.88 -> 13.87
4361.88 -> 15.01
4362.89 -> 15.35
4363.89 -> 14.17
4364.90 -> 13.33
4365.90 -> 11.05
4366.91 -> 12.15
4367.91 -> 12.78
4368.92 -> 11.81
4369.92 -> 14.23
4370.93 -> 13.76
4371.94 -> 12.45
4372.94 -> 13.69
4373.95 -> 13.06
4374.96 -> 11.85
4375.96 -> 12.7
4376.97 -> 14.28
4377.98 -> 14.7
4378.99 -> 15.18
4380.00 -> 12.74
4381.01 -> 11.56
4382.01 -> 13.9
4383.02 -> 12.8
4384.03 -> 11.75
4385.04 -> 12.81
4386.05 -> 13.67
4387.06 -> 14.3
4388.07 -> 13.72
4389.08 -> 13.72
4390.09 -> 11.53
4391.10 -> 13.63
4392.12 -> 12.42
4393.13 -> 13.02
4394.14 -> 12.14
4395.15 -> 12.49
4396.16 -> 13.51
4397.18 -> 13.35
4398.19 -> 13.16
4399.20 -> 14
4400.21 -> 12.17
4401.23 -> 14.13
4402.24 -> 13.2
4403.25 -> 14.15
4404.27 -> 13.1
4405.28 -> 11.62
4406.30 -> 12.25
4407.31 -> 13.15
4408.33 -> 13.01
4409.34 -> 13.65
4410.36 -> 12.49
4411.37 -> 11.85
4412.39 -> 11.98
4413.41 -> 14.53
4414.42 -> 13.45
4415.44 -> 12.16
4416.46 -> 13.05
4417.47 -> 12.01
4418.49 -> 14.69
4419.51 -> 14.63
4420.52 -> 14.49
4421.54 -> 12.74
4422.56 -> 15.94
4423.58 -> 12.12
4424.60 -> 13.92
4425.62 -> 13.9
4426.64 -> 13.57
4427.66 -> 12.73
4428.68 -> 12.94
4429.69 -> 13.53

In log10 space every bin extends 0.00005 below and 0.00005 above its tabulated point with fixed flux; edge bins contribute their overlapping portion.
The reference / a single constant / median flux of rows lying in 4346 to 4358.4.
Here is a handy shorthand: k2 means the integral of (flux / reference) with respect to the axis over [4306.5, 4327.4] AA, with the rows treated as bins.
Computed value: 21.5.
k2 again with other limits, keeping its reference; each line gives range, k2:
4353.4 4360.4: 7.3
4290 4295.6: 5.9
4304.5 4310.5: 6.0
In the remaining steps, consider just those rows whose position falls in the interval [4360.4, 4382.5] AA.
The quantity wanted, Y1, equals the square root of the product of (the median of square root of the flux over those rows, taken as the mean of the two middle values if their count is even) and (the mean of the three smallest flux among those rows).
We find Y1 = 6.5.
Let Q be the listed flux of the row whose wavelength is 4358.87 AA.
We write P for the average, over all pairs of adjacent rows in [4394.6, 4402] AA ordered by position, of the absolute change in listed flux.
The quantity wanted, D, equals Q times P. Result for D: 13.8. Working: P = 1.00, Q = 13.81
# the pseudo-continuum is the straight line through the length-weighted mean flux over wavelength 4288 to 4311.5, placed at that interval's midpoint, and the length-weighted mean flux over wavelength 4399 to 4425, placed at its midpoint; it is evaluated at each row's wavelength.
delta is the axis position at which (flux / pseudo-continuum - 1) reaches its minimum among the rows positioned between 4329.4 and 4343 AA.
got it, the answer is 4337.84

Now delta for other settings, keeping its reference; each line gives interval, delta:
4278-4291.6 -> 4285.23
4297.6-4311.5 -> 4302.03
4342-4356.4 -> 4342.84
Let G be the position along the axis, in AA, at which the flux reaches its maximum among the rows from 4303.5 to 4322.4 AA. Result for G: 4321.89 AA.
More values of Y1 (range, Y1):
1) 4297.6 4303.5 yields 6.3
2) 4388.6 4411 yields 6.5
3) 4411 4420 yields 6.6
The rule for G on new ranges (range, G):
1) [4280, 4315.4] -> 4281.28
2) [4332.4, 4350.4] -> 4340.84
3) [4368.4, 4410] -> 4378.99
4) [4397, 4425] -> 4422.56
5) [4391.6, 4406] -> 4403.25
